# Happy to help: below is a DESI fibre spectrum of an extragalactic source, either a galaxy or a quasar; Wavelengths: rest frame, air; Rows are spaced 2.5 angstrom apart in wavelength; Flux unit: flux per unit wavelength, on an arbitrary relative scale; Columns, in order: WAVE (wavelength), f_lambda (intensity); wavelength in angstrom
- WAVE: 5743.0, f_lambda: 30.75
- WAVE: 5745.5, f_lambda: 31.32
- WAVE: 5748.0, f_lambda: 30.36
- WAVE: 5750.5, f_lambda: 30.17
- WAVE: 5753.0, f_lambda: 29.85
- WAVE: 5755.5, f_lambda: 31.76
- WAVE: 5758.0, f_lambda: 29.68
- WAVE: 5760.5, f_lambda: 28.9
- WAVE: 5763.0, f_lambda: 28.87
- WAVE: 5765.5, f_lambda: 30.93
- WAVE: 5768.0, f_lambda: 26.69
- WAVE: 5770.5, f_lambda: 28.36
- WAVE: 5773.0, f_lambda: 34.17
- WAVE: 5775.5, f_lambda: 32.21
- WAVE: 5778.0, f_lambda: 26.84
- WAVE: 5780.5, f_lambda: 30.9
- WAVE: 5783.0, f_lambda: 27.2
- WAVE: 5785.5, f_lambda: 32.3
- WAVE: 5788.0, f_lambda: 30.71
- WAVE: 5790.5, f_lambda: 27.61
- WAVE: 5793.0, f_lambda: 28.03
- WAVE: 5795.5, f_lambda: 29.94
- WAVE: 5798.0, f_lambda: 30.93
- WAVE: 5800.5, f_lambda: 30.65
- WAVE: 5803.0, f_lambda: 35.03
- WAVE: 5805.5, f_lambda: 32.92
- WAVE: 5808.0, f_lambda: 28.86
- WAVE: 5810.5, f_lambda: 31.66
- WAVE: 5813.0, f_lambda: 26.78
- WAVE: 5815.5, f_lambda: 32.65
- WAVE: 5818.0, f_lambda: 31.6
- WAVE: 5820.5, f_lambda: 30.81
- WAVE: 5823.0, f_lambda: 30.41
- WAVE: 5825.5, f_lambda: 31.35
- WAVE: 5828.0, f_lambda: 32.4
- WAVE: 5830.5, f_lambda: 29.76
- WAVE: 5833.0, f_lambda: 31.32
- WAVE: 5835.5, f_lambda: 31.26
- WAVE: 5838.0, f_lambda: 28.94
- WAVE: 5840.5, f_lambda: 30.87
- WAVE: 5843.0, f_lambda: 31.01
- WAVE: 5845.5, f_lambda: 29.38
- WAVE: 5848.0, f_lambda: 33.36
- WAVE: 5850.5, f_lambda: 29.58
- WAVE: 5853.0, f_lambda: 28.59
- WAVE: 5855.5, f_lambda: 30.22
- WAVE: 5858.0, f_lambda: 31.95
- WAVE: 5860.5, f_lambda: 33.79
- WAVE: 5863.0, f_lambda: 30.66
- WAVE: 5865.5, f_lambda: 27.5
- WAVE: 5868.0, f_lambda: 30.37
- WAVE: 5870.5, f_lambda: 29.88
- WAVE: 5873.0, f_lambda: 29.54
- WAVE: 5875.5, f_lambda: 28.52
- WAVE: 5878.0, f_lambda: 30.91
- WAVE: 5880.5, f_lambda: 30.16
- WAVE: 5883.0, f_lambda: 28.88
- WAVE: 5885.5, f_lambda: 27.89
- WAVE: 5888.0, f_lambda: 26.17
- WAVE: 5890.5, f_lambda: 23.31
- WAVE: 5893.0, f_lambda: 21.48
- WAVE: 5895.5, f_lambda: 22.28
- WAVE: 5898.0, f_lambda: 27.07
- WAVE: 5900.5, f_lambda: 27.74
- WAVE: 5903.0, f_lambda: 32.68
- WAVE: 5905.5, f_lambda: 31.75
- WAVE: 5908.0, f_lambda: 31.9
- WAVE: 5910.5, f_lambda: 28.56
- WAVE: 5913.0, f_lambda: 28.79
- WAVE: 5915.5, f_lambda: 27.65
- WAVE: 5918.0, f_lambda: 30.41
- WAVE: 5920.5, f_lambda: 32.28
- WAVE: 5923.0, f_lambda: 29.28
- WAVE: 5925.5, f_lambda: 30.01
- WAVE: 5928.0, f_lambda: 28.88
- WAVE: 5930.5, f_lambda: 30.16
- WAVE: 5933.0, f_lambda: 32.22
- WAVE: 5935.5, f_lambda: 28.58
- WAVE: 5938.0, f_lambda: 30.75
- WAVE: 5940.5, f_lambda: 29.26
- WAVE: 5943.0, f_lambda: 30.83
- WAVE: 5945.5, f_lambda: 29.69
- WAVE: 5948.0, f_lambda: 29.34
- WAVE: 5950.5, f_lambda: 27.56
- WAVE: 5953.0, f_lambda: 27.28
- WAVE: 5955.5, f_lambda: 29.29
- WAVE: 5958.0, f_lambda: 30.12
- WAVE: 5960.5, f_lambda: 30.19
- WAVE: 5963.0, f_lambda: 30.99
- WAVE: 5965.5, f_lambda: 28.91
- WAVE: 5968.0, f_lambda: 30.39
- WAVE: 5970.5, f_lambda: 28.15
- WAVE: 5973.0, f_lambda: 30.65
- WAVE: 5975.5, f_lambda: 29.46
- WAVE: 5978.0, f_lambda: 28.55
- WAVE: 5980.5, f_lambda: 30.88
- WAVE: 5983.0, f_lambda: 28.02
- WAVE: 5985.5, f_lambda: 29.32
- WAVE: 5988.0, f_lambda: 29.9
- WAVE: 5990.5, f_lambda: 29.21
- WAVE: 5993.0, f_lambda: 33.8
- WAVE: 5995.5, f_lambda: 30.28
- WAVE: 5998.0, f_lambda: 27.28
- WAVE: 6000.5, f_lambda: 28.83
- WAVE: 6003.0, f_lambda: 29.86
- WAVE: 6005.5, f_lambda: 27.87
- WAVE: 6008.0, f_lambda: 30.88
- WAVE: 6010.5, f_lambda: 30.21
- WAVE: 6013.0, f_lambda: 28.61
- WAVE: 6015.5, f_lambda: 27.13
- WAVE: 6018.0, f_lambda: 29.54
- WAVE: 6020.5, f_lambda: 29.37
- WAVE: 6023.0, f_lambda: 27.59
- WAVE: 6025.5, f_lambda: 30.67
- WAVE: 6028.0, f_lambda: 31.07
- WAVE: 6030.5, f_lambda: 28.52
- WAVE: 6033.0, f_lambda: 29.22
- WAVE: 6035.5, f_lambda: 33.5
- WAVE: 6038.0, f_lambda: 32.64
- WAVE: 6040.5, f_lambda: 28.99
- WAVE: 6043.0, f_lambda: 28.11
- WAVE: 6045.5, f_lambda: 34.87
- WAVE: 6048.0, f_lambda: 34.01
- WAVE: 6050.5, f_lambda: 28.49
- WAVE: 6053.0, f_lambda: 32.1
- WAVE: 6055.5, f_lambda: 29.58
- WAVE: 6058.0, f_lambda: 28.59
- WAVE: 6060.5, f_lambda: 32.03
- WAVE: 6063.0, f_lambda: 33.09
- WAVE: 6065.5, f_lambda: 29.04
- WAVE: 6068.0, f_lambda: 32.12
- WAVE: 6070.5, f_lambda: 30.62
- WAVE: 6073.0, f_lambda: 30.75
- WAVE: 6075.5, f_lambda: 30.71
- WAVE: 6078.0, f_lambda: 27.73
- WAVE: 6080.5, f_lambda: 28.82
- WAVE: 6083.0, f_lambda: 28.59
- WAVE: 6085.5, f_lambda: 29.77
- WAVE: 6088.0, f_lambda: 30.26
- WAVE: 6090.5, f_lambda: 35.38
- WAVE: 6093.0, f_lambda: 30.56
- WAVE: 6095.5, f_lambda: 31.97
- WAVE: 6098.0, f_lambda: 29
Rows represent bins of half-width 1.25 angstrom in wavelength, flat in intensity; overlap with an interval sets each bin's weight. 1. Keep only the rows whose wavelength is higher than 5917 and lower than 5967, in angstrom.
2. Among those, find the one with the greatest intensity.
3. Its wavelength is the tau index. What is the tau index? 5920.5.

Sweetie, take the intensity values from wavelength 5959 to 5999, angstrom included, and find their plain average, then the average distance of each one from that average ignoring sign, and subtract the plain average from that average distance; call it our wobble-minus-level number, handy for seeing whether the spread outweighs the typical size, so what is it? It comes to -28.6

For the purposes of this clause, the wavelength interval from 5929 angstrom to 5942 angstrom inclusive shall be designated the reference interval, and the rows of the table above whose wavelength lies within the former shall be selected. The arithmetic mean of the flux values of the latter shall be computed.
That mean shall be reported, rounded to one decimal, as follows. 30.2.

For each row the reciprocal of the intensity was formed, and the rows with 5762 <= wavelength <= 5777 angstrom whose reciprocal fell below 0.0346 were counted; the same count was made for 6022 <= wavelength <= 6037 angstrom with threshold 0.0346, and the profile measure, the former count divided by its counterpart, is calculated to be 0.75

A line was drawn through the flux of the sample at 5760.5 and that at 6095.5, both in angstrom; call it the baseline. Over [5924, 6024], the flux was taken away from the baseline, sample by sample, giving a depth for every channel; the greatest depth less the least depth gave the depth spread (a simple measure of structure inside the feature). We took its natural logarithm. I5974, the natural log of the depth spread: 1.93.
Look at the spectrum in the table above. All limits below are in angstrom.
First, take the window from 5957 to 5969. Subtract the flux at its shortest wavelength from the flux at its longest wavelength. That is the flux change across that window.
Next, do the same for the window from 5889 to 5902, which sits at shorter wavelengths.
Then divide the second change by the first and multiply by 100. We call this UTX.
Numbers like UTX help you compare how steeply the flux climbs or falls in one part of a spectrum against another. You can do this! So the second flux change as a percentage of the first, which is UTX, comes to 1641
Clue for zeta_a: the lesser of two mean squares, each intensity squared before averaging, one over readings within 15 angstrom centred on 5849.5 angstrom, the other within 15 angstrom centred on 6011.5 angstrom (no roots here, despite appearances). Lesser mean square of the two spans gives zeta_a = 845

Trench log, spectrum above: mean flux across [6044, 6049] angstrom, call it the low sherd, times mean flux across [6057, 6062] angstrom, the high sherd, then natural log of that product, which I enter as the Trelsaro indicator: 6.95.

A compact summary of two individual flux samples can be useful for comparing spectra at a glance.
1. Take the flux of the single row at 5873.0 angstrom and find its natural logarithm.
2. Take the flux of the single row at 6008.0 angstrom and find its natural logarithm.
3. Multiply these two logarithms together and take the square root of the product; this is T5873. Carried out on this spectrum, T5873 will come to 3.41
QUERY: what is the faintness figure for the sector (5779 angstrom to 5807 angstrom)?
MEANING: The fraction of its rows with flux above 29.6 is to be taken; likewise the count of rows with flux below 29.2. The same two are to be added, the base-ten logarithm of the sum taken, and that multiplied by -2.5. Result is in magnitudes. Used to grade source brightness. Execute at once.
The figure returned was -1.4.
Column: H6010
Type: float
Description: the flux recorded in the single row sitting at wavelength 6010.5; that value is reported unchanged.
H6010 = 30.21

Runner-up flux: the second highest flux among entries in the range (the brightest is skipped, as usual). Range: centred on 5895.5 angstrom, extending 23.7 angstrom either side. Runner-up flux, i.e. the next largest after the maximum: 31.9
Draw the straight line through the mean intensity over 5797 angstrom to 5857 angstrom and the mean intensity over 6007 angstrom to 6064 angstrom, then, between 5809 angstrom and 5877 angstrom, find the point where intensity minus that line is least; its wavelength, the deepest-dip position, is 5813.0 angstrom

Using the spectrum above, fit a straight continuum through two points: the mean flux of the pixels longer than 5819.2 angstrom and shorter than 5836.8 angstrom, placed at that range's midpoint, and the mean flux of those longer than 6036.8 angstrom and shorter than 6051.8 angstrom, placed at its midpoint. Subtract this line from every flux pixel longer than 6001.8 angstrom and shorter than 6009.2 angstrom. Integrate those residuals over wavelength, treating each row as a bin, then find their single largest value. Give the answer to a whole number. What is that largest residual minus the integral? 12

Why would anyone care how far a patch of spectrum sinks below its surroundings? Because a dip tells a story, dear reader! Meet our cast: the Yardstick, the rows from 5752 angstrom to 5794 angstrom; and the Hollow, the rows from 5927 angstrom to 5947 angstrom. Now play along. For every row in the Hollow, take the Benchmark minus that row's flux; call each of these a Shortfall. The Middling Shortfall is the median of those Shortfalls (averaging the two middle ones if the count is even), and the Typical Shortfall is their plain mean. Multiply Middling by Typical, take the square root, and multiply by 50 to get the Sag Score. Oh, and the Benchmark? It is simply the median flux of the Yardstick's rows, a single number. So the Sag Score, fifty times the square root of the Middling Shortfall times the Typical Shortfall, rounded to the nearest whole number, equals 15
